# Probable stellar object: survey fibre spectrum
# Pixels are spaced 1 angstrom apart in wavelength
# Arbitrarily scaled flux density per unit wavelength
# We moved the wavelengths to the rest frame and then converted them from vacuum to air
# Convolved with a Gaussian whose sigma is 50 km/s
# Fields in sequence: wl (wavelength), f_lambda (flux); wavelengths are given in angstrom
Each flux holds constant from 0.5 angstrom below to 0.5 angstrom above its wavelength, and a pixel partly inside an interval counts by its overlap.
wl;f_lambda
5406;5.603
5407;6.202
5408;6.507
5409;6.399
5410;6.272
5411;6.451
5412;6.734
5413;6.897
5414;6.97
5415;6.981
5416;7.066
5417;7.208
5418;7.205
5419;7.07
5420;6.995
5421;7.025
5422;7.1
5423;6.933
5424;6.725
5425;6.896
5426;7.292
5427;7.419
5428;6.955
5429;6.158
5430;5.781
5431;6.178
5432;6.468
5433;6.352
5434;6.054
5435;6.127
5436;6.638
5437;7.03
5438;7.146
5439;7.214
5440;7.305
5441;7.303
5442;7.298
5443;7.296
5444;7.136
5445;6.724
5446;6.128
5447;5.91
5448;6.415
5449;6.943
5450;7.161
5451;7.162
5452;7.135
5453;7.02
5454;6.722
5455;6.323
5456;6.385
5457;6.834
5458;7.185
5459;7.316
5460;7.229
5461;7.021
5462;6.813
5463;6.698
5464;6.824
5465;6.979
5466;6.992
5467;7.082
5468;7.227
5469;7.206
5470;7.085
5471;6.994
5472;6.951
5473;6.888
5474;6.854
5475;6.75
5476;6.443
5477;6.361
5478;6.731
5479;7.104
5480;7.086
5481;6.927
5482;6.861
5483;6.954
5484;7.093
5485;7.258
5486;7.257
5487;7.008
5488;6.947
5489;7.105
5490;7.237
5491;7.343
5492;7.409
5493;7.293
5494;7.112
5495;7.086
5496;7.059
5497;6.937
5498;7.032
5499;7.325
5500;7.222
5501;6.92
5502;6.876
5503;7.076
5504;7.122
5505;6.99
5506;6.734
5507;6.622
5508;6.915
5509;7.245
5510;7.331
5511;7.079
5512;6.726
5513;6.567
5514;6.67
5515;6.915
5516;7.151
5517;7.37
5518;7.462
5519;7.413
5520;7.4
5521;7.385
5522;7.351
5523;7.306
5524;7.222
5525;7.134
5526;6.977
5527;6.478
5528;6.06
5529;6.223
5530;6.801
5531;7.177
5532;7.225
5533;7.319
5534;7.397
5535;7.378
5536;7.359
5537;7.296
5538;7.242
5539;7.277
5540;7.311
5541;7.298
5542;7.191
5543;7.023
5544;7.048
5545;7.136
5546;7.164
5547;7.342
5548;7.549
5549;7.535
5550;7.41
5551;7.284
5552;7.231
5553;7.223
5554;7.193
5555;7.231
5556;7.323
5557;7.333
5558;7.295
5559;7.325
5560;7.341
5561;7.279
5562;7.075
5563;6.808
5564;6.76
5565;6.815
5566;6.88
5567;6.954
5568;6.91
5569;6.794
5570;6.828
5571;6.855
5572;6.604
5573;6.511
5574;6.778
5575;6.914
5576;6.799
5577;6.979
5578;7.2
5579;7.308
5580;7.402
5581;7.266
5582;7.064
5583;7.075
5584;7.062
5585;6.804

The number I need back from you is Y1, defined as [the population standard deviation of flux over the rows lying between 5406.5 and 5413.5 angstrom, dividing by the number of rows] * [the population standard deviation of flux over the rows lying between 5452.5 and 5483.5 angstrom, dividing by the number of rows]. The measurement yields 0.06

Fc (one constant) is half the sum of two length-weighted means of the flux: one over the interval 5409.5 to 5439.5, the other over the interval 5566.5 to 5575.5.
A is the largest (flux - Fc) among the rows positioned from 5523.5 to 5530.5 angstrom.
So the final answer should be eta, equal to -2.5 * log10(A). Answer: 0.90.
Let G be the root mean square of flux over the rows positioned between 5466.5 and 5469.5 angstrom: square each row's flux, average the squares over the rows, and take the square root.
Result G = 7.17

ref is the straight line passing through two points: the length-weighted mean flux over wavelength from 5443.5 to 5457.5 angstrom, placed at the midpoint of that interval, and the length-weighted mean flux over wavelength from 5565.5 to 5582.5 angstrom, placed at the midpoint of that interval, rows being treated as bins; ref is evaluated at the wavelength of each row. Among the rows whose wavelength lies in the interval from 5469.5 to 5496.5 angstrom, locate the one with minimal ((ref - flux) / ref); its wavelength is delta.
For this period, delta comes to 5492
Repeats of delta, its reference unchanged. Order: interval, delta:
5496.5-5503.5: 5499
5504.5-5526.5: 5518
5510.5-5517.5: 5517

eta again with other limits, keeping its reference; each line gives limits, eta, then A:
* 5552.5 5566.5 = 0.64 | 0.55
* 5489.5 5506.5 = 0.51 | 0.62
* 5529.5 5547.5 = 0.54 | 0.61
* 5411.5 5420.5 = 0.94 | 0.42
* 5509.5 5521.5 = 0.43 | 0.68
